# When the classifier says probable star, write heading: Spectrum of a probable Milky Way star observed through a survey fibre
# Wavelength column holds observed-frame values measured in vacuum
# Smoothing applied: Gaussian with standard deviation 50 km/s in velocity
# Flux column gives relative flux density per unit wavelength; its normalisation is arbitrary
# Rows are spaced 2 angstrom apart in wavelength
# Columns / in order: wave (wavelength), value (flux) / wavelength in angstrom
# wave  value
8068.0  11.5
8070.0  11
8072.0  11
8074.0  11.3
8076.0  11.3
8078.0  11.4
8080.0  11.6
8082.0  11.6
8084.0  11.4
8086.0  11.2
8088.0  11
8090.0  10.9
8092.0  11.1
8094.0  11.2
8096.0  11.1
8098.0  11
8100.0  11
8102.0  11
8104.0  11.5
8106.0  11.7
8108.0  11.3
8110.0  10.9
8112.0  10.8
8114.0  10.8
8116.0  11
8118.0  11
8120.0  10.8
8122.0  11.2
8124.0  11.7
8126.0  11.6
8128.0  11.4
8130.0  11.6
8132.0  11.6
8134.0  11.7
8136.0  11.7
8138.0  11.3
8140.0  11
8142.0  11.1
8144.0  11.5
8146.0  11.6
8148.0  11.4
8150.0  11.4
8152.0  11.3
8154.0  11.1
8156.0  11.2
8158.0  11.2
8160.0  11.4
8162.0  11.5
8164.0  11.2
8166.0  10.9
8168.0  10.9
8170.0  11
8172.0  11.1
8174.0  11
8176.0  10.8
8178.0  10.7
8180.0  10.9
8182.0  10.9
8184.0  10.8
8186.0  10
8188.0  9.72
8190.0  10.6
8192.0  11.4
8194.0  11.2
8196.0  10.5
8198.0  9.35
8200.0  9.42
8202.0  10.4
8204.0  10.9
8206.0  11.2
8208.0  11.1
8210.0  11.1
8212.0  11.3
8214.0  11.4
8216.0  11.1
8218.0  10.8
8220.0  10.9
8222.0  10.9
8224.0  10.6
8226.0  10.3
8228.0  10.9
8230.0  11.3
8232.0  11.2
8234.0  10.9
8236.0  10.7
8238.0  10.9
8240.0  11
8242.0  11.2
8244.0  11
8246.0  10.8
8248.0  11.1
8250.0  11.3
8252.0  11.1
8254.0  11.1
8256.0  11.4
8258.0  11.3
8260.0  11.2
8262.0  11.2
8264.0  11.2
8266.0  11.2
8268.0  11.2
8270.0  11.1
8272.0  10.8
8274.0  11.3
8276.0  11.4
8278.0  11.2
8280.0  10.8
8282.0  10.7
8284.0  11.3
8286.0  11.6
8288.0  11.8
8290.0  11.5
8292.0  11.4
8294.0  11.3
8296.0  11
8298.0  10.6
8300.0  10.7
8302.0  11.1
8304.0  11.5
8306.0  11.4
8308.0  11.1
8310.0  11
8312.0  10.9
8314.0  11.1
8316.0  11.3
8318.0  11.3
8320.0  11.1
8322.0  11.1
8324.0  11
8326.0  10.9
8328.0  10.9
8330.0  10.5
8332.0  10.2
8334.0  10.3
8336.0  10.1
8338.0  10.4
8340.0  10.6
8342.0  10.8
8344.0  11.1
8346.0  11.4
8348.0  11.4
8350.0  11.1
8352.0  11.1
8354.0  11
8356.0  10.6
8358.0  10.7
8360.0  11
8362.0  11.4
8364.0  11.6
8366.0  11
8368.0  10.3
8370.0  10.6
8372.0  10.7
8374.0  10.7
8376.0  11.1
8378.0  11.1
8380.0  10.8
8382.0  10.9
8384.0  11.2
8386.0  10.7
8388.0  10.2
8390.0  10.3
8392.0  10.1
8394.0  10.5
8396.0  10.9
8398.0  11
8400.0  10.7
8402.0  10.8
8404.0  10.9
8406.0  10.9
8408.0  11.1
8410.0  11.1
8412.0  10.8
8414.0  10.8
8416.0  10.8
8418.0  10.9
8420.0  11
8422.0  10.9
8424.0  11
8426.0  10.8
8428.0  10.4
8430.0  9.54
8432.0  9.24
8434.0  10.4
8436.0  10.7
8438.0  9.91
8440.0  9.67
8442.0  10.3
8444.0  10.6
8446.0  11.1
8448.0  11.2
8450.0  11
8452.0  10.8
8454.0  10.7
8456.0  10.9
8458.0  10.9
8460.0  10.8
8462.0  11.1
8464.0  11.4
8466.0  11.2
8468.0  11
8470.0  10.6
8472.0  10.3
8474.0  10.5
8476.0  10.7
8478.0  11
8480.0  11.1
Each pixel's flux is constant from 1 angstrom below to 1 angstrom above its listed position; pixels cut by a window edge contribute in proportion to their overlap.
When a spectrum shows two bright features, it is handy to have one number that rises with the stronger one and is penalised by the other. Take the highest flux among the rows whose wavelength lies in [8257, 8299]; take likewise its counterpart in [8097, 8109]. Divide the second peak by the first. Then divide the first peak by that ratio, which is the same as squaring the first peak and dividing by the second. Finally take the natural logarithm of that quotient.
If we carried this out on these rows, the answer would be 2.477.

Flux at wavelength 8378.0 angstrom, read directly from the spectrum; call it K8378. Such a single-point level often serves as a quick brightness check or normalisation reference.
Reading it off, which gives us 11.1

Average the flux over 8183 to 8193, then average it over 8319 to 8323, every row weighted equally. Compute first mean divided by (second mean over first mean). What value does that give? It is 9.9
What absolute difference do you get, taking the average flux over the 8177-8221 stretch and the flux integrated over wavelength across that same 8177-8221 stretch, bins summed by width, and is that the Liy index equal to 461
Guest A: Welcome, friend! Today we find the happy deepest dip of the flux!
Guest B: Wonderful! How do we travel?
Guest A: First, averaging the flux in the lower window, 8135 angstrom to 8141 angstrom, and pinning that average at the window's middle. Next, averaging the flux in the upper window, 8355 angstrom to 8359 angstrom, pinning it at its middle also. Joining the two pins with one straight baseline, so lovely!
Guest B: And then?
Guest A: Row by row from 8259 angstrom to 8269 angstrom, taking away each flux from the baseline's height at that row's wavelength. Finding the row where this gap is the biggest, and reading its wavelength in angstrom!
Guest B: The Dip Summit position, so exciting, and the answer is 8260.0 angstrom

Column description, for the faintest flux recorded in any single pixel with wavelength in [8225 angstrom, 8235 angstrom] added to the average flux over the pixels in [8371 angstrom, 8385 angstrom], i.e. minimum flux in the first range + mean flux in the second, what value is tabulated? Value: 21.2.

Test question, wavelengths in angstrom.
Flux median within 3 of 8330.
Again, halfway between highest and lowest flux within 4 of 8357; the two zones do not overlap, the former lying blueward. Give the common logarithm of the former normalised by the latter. -0.012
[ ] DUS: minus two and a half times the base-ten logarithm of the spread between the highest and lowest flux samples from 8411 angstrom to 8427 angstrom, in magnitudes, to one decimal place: 1.7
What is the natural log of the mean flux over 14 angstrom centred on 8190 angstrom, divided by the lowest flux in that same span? 0.09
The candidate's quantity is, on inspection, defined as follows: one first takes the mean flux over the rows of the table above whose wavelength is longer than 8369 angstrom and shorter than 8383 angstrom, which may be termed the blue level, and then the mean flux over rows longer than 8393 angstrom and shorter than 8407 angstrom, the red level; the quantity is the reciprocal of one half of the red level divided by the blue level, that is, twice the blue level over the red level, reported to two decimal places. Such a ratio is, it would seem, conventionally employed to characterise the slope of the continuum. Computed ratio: 2.01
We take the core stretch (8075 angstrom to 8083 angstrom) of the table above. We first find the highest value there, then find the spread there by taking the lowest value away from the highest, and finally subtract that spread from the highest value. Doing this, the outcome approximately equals 11.3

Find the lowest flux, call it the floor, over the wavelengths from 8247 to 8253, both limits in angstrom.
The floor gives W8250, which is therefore 11.1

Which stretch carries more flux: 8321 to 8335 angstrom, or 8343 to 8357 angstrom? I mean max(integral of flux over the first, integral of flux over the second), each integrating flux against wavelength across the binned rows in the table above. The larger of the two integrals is 155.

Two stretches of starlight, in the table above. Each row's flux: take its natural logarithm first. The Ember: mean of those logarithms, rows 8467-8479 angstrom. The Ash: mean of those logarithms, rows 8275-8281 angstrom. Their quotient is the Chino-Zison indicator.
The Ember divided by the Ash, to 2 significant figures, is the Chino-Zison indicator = 0.98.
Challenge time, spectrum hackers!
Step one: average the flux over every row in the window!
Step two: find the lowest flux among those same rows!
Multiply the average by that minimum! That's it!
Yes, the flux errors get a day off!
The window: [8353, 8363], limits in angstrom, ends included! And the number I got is 116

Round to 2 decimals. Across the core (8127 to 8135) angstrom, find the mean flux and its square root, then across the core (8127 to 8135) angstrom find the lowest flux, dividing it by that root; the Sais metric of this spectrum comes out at 3.35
